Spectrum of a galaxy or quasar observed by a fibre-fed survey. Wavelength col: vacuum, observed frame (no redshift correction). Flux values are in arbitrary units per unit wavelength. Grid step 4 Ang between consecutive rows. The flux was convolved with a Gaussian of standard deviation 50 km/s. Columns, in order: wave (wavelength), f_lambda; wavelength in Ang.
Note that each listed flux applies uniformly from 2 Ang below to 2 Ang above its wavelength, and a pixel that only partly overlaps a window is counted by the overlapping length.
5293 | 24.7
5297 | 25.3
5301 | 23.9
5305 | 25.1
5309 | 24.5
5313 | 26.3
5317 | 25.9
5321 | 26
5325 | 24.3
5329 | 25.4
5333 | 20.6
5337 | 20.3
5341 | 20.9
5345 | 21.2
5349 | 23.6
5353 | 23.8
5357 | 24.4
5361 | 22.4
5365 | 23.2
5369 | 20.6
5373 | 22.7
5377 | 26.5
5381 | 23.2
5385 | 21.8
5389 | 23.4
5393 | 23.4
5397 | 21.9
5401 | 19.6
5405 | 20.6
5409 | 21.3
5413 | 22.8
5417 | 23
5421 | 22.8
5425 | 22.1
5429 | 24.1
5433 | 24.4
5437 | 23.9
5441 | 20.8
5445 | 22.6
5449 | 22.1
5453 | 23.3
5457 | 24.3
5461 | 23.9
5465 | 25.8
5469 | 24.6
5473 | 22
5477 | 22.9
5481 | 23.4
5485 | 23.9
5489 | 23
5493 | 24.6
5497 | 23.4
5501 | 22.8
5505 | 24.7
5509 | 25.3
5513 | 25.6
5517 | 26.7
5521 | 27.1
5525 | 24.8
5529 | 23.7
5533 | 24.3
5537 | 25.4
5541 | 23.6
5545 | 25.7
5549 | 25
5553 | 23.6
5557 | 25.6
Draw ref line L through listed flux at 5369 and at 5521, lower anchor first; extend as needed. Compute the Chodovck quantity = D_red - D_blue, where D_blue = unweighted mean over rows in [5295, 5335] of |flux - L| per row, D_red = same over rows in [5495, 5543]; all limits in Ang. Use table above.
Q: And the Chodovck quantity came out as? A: -4.2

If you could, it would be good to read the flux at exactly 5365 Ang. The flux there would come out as 23.2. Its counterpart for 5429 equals 24.1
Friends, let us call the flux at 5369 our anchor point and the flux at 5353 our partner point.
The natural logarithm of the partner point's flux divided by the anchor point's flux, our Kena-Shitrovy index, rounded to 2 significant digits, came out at 0.14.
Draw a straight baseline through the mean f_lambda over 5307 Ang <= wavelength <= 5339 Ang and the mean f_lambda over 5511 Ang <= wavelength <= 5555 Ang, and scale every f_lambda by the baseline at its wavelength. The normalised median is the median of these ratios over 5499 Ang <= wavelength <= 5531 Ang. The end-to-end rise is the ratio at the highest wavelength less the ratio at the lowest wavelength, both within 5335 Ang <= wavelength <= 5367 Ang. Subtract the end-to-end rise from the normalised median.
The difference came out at 0.89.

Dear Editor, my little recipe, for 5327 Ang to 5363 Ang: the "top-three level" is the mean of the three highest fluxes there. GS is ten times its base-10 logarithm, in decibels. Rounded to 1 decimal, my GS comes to 13.9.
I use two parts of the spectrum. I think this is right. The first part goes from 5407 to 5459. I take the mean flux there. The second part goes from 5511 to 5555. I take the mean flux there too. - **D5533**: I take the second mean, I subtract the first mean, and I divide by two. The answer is 1.1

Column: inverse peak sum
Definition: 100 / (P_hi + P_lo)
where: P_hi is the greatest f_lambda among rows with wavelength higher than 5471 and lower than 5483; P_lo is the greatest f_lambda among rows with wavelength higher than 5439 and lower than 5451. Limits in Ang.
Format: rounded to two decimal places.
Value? 2.17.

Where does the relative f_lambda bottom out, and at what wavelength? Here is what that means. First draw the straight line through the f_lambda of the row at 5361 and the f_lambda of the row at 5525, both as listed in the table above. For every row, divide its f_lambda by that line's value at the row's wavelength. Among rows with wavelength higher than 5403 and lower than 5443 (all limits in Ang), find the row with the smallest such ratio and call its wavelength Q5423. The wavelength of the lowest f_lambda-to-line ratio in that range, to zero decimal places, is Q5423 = 5441 Ang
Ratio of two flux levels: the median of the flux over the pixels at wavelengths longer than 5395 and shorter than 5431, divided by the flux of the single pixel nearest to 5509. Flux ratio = 0.87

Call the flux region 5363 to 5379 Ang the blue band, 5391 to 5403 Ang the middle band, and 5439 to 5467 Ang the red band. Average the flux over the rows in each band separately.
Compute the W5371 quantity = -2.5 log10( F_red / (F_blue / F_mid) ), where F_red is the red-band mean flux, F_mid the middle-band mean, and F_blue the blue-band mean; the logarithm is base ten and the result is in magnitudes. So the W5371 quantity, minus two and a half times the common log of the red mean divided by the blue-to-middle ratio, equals -3.34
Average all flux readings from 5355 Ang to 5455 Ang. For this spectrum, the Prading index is 22.7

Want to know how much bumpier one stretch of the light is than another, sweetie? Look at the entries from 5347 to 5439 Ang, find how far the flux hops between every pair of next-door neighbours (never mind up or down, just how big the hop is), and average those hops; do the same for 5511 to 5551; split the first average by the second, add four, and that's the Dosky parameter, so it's 5.07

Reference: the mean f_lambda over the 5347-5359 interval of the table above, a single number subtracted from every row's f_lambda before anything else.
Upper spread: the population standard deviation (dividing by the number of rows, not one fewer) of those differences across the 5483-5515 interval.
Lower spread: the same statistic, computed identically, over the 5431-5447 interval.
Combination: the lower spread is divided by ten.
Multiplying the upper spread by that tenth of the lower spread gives 0.14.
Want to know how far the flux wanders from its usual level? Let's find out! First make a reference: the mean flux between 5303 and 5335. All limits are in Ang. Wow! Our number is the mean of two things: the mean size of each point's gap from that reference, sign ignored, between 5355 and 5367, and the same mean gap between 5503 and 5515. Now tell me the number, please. 1.0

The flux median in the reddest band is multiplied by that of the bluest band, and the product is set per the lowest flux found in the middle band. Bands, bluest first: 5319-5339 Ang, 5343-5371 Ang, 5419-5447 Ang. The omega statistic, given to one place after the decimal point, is 26.9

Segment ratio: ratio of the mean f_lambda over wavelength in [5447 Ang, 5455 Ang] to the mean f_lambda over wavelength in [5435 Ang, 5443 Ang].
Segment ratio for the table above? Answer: 1.02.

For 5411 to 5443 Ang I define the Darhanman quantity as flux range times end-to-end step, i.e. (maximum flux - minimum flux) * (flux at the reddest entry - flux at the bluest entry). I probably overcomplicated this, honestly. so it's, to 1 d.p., -7.2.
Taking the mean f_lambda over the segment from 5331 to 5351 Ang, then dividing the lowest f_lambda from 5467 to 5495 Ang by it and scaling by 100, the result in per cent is 103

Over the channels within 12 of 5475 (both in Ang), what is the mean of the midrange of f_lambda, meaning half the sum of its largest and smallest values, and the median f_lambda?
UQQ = 23.8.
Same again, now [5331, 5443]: 22.9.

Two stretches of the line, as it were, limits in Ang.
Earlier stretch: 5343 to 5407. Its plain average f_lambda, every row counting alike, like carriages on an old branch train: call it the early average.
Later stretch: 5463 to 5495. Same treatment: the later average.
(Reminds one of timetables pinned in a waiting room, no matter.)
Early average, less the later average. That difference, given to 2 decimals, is -1.13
